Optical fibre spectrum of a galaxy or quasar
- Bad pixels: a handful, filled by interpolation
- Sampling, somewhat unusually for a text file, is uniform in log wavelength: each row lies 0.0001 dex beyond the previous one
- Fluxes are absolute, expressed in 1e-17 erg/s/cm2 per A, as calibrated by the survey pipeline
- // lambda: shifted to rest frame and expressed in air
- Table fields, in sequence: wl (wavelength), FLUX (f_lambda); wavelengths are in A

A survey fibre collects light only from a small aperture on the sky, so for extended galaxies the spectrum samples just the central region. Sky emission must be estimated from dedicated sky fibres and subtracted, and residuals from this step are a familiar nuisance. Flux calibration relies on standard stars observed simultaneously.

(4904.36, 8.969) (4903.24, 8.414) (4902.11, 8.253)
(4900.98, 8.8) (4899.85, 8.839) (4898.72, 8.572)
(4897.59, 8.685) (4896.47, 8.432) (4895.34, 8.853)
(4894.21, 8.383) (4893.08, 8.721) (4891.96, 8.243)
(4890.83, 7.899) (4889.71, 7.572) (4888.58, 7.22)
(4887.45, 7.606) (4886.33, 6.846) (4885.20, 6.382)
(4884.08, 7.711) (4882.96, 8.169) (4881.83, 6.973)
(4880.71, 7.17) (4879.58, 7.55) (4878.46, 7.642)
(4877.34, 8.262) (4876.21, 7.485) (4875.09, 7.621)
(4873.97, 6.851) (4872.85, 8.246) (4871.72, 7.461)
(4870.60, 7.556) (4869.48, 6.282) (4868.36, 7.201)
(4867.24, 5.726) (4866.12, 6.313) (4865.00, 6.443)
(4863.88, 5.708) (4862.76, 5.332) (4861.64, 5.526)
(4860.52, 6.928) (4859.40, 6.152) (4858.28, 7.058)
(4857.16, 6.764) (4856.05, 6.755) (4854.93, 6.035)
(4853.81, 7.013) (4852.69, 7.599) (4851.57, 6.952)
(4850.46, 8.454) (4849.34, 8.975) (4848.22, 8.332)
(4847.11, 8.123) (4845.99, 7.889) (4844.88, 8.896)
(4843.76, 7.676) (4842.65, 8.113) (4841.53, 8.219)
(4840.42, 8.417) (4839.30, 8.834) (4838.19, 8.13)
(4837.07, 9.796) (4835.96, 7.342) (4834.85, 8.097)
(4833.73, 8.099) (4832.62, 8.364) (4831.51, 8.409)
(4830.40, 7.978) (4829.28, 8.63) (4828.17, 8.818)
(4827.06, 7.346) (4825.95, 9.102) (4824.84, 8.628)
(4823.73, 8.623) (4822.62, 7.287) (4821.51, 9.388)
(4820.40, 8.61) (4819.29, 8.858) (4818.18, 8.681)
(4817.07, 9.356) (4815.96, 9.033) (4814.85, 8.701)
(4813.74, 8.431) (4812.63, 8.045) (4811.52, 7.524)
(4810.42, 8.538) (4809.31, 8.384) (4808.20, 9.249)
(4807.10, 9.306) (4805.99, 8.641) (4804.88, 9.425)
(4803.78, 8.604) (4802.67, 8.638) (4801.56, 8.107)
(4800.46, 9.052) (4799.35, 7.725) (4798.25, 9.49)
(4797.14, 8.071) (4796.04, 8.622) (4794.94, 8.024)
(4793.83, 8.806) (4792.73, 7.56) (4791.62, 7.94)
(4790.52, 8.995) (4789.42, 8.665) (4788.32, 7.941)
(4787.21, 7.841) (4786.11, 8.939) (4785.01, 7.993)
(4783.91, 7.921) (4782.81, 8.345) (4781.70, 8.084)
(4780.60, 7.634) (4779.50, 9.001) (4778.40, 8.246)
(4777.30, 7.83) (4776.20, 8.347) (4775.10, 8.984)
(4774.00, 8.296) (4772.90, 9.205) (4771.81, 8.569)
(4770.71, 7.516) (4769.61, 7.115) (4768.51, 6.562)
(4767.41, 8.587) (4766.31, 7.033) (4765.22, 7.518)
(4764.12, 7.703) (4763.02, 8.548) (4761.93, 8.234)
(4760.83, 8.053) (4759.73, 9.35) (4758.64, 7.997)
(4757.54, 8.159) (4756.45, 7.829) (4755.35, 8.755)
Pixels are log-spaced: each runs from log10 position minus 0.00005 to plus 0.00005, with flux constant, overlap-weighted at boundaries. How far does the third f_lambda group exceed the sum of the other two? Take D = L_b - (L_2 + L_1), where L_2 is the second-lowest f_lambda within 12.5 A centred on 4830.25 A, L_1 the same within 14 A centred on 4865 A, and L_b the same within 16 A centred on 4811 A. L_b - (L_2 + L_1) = -4.8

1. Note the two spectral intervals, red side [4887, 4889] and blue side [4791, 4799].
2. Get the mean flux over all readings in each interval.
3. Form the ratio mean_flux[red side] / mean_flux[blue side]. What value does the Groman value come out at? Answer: 0.89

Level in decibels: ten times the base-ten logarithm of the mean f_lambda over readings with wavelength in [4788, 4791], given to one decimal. 9.3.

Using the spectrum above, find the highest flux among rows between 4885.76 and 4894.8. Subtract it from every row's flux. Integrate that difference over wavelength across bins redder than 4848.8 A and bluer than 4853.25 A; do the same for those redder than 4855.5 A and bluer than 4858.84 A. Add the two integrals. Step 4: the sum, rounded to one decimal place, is -9.5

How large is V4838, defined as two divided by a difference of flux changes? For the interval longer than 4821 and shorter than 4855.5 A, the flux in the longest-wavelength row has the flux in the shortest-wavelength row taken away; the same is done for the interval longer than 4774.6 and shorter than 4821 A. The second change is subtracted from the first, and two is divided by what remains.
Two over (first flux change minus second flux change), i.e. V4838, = -0.7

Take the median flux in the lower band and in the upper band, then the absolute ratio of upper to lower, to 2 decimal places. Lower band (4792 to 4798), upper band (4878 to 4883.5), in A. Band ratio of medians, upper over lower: 0.94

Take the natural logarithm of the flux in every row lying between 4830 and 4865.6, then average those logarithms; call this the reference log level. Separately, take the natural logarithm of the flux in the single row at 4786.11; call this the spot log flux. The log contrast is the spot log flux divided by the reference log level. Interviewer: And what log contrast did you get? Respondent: 1.09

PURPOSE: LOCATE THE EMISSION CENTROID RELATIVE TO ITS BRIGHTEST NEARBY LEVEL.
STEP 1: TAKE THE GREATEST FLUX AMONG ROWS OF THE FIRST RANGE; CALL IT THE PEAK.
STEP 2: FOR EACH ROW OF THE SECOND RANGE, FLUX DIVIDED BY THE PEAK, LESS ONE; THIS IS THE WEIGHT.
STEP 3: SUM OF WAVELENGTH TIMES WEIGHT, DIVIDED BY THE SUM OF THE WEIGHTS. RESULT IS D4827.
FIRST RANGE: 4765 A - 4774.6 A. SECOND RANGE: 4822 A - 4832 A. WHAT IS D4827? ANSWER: 4826.7 A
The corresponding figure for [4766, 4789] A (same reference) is 4776.3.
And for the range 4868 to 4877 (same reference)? 4872.0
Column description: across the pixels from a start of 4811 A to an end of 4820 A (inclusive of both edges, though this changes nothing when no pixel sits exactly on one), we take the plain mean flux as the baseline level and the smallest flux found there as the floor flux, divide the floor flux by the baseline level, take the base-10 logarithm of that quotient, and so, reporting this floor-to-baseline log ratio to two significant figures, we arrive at -0.057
